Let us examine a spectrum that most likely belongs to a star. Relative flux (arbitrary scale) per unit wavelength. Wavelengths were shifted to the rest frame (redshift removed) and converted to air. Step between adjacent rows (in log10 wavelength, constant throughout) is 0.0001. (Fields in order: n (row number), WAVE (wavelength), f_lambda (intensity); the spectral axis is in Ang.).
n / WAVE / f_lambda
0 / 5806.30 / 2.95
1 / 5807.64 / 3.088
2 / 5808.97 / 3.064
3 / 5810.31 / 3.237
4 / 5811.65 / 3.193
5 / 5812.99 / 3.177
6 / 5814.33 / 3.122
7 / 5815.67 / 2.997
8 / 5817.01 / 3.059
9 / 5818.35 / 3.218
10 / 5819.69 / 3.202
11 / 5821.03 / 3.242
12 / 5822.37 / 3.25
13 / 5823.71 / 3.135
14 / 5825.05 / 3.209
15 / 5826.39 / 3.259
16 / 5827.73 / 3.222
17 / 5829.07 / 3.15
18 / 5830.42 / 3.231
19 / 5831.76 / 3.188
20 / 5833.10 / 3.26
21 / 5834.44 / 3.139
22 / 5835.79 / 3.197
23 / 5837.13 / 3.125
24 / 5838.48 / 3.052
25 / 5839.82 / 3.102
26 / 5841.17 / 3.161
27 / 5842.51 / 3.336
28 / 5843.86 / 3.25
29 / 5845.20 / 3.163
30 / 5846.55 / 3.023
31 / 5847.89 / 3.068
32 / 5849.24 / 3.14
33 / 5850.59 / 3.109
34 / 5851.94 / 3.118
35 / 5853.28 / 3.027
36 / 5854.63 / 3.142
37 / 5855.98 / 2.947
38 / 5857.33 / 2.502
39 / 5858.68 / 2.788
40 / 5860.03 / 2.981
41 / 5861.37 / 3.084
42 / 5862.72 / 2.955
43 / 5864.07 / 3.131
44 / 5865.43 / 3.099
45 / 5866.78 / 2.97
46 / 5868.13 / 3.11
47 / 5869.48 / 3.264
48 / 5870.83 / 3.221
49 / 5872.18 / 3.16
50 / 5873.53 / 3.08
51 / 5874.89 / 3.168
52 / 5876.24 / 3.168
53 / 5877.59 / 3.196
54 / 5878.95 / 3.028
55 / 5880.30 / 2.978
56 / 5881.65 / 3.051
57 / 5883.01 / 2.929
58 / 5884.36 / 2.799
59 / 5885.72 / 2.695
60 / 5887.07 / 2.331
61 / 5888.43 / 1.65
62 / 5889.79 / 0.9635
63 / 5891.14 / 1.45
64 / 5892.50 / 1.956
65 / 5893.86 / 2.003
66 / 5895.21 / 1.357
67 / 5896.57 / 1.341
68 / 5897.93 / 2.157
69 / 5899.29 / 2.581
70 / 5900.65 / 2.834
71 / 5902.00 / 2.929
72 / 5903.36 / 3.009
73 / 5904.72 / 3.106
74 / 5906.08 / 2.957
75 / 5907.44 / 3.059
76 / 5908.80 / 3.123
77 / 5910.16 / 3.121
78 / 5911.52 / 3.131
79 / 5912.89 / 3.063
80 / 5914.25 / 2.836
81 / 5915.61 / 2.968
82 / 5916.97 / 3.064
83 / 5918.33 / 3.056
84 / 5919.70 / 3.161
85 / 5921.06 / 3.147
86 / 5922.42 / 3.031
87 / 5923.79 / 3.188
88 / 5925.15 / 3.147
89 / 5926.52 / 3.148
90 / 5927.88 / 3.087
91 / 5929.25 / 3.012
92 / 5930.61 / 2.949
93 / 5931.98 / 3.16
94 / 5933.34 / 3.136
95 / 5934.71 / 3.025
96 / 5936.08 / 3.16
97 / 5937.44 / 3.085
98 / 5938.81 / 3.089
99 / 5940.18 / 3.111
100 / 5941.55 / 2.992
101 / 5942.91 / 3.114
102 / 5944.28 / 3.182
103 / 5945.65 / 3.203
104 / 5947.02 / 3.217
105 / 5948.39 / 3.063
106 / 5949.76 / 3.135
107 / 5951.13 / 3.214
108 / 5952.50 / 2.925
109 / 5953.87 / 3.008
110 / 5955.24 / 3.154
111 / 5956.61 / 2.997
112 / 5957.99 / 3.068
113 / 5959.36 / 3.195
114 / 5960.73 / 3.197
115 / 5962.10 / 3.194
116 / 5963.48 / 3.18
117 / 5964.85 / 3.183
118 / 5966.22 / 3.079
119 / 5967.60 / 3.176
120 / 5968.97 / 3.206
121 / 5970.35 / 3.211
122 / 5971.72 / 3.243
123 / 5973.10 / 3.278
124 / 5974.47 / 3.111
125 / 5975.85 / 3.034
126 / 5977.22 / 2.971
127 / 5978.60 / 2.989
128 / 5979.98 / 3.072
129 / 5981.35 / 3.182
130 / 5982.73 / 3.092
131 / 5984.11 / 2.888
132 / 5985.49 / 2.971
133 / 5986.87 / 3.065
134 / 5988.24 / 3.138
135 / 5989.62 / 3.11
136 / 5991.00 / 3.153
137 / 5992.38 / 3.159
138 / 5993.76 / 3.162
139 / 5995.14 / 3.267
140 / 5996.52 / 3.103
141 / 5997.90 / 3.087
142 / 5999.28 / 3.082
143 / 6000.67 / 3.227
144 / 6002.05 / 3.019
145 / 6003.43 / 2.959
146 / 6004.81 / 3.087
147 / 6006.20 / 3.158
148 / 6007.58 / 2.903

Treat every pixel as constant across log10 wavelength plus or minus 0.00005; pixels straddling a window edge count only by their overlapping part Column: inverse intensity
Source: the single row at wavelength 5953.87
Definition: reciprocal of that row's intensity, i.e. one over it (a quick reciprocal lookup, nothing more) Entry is 0.332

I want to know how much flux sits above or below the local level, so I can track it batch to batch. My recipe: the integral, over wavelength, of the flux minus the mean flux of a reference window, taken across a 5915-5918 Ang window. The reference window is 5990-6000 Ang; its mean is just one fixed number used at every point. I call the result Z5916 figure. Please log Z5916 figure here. -0.4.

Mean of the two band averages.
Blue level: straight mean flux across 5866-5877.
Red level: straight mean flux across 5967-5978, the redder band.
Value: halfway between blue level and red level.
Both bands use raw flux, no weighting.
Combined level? 3.15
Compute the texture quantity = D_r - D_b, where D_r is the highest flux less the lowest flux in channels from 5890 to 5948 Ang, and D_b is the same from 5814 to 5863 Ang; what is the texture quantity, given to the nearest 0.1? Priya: 1.0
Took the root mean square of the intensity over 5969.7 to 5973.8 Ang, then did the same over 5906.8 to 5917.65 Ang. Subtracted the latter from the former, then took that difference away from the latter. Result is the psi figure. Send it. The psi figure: 2.85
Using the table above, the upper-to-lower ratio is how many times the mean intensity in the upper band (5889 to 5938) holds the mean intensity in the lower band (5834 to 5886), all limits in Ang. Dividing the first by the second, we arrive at 0.90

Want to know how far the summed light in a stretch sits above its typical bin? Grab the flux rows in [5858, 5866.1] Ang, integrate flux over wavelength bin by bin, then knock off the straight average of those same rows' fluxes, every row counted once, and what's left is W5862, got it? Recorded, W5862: 21.3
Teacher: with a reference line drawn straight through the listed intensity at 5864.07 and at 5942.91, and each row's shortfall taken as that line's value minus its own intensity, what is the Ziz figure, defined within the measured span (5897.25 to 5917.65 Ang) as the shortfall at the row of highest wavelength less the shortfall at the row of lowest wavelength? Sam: -0.91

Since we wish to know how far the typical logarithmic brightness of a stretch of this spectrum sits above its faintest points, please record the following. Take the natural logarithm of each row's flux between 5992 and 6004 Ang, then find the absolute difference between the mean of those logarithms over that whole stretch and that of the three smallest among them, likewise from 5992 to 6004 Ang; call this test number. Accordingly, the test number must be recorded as 0.032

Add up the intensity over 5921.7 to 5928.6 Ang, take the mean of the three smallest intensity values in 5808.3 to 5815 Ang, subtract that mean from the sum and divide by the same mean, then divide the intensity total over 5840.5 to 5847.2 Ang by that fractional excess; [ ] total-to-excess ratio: 3.98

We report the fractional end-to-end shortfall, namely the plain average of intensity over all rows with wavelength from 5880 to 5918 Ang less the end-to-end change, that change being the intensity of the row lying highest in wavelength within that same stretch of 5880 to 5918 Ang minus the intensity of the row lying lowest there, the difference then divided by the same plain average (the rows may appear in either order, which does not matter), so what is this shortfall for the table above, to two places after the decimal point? 0.97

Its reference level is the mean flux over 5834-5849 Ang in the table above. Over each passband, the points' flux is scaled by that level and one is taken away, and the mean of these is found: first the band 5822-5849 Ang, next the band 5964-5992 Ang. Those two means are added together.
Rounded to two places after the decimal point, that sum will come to 0.00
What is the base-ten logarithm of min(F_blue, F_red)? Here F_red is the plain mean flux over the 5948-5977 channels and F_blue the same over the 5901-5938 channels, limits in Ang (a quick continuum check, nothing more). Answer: 0.487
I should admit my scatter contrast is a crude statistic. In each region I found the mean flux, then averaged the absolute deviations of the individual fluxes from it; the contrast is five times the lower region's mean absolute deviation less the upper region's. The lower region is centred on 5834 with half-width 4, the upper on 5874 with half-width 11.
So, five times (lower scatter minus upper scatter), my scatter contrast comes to -0.3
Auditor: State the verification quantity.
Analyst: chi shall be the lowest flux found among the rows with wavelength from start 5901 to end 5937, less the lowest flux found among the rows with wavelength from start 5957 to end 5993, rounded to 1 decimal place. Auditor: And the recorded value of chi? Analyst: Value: -0.1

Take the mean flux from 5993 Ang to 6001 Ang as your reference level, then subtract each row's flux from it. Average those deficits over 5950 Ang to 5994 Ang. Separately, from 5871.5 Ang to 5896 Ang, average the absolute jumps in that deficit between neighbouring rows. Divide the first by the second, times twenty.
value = 3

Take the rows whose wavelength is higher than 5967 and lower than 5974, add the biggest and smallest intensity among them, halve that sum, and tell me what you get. 3.23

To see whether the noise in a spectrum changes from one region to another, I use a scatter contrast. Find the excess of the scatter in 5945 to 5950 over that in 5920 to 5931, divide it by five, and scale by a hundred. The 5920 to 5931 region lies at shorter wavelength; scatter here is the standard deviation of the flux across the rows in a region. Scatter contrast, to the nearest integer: 0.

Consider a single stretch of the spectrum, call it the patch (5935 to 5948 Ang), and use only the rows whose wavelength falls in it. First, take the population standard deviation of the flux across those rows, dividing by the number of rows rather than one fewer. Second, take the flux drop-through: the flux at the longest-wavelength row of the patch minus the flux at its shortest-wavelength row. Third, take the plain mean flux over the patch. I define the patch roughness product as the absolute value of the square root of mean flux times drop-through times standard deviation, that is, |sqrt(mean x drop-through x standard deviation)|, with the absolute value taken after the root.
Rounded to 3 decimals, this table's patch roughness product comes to 0.109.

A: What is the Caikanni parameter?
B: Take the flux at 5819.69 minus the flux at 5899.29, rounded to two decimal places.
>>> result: 0.62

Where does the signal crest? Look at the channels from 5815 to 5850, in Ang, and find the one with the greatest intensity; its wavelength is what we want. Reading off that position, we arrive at 5842.51 Ang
